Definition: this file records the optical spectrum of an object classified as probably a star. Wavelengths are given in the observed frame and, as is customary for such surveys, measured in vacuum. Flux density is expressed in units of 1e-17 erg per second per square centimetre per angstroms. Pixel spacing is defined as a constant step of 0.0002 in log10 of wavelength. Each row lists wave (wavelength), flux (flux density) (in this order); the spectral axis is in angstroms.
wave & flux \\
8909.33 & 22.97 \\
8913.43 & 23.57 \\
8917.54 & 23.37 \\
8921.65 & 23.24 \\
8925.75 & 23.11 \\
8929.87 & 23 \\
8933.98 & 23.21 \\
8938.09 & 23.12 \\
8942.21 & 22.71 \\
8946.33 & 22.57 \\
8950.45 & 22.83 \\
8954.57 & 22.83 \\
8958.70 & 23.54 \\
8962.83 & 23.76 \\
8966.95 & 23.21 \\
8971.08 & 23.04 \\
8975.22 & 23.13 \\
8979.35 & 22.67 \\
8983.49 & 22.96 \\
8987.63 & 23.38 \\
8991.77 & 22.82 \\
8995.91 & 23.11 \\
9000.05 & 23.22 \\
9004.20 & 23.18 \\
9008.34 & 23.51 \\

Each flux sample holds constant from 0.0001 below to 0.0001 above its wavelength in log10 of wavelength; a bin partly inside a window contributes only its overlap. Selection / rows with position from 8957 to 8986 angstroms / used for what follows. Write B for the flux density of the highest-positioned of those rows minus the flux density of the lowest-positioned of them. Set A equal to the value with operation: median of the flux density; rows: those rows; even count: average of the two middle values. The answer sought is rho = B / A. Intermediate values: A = 23.1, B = -0.58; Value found -0.025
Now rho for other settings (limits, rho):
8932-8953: -0.017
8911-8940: -0.019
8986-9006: -0.009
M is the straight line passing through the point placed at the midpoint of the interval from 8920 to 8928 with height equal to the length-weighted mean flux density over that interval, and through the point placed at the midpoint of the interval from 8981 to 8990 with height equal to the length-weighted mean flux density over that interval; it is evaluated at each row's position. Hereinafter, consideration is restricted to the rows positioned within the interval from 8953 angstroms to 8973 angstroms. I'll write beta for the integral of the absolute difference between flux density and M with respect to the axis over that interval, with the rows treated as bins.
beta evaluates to 6.0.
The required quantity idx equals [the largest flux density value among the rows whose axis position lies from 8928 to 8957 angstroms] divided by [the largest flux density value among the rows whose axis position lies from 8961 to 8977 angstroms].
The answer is 0.98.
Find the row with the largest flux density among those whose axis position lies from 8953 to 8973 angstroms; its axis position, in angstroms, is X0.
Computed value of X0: 8962.83 angstroms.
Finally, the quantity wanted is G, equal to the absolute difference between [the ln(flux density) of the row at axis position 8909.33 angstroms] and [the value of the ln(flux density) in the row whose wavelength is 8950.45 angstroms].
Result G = 0.006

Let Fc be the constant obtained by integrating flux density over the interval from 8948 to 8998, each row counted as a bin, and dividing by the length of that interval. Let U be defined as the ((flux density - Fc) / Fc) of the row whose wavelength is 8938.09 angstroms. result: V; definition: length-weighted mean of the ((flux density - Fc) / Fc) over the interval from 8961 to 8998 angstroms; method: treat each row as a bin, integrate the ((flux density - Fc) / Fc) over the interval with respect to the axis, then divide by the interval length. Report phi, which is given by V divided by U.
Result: 0.76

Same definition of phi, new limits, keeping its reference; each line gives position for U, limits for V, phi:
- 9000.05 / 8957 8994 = 0.52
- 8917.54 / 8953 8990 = 0.25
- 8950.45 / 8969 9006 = 0.17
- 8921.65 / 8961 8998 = 0.10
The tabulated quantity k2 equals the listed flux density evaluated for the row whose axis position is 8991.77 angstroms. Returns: 22.82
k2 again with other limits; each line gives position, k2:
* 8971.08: 23.04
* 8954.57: 22.83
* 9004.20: 23.18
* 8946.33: 22.57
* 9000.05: 23.22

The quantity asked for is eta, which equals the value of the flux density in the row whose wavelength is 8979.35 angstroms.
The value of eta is 22.67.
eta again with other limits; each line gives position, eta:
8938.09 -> 23.12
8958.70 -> 23.54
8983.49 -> 22.96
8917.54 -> 23.37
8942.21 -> 22.71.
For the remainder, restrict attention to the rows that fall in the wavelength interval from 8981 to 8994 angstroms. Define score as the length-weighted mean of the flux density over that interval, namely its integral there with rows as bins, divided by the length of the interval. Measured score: 23.03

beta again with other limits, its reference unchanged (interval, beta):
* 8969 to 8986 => 3.1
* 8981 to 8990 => 2.0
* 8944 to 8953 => 4.0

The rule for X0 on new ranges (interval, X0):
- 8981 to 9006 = 8987.63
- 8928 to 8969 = 8962.83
